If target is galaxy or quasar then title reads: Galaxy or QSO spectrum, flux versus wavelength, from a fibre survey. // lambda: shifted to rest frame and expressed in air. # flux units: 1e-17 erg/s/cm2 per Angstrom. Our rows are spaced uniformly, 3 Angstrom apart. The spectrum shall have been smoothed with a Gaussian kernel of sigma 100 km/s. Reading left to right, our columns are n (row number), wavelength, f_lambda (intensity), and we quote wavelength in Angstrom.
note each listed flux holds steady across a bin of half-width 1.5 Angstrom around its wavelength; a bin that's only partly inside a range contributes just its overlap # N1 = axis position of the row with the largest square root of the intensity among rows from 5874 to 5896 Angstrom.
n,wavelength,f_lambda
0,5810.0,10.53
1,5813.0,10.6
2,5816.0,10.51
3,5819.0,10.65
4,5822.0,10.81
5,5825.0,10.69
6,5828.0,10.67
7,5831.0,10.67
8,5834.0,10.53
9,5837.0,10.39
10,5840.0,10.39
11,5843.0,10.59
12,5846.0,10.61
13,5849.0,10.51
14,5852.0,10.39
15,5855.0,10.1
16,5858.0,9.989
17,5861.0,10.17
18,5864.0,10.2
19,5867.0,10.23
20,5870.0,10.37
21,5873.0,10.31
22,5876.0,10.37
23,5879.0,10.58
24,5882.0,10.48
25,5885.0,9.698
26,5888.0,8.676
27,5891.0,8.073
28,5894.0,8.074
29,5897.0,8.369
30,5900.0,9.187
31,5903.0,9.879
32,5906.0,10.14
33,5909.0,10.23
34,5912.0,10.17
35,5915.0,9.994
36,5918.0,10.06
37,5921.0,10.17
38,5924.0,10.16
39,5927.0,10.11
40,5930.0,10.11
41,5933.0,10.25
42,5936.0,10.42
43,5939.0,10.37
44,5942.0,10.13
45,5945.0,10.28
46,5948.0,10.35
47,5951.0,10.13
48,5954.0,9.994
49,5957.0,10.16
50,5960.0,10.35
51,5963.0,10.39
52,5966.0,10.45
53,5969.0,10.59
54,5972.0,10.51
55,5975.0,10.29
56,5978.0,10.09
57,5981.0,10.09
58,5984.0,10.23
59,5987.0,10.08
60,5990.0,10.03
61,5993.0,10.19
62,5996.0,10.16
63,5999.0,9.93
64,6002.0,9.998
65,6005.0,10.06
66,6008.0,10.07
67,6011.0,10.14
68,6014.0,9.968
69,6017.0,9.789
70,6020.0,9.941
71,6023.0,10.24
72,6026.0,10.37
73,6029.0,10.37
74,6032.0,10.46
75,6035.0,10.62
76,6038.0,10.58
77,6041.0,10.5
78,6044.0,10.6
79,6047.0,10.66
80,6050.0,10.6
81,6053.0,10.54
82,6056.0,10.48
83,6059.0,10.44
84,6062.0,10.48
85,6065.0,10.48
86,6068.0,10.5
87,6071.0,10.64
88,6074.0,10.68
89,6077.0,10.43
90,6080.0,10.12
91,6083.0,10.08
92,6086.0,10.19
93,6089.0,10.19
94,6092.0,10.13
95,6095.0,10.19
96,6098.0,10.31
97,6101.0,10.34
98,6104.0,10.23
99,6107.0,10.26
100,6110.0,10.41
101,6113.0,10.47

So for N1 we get 5879.0 Angstrom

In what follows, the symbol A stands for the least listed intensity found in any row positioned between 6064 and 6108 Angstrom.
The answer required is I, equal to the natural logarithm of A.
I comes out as 2.31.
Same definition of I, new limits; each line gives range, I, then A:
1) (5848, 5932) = 2.09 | 8.073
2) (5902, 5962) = 2.29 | 9.879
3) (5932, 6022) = 2.28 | 9.789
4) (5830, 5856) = 2.31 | 10.1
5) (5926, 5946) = 2.31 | 10.11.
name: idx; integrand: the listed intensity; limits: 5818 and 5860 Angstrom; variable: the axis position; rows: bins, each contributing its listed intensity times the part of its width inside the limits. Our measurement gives 441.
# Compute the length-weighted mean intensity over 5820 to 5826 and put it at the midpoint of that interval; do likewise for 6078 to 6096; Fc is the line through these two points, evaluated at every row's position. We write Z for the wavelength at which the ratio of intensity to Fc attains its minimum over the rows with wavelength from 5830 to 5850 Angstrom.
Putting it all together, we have 5837.0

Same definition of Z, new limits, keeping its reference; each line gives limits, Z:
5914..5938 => 5915.0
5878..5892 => 5891.0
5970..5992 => 5990.0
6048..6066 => 6059.0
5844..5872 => 5858.0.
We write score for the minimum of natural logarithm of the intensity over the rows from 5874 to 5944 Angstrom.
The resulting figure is 2.09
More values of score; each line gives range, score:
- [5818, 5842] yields 2.34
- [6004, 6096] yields 2.28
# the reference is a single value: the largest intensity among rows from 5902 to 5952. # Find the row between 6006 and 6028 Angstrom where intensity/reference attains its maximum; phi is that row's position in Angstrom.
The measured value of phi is 6026.0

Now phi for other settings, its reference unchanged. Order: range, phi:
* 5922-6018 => 5969.0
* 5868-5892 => 5879.0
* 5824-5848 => 5825.0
